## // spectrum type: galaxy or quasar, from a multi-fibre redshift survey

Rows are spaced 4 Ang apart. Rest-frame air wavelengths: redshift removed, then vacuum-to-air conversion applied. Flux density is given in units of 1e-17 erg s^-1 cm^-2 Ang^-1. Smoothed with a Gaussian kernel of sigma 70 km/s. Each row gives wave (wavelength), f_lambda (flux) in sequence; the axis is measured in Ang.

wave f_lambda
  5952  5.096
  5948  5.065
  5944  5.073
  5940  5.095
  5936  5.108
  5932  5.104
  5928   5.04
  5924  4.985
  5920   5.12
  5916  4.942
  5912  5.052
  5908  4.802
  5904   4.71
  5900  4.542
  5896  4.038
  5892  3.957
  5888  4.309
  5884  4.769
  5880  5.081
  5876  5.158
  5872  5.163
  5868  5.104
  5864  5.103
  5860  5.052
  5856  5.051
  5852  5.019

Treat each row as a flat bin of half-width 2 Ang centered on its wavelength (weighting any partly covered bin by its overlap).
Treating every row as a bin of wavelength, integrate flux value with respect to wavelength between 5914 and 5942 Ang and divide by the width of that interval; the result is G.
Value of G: 5.06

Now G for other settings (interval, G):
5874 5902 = 4.55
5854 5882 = 5.10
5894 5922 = 4.74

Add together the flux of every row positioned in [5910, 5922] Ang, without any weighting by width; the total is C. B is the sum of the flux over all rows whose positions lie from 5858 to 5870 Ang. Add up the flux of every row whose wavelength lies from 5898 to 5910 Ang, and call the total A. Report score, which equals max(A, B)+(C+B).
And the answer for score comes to 45.6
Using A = 14.1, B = 15.3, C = 15.1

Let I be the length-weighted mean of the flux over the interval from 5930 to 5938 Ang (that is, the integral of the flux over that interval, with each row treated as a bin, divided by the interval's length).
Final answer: 5.11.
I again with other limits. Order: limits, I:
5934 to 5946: 5.09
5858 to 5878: 5.12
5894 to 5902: 4.29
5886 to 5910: 4.39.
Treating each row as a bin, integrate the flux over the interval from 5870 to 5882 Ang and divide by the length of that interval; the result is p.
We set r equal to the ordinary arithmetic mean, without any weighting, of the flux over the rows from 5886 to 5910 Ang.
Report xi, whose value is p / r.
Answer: 1.17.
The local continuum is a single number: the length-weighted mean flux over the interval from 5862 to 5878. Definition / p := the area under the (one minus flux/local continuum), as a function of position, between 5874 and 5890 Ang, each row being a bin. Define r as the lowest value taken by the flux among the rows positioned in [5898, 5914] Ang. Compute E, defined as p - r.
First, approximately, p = 0.9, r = 4.542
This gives -3.6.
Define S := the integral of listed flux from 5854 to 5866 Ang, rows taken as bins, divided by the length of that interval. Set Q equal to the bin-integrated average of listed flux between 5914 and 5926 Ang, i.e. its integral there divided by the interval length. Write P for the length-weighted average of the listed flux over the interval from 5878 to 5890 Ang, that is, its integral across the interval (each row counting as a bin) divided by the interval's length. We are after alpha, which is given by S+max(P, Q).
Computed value 10.1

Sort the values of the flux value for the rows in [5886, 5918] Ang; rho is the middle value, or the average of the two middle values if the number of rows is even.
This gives 4.63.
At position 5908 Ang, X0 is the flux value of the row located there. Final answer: 4.802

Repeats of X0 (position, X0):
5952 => 5.096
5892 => 3.957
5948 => 5.065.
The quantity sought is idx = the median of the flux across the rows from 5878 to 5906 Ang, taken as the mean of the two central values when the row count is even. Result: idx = 4.54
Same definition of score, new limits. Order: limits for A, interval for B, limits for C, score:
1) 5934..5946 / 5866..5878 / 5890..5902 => 43.4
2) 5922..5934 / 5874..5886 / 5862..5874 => 45.5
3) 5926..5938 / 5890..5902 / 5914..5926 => 42.8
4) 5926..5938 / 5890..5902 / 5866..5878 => 43.2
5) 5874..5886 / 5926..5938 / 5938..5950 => 45.7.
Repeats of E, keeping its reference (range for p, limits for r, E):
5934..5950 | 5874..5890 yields -4.2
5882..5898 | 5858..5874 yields -2.4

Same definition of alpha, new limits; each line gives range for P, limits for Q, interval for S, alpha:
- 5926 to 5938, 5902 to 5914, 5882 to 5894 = 9.4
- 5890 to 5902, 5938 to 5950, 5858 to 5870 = 10.2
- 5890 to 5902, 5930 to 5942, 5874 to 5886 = 10.1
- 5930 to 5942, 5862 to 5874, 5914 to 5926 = 10.1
